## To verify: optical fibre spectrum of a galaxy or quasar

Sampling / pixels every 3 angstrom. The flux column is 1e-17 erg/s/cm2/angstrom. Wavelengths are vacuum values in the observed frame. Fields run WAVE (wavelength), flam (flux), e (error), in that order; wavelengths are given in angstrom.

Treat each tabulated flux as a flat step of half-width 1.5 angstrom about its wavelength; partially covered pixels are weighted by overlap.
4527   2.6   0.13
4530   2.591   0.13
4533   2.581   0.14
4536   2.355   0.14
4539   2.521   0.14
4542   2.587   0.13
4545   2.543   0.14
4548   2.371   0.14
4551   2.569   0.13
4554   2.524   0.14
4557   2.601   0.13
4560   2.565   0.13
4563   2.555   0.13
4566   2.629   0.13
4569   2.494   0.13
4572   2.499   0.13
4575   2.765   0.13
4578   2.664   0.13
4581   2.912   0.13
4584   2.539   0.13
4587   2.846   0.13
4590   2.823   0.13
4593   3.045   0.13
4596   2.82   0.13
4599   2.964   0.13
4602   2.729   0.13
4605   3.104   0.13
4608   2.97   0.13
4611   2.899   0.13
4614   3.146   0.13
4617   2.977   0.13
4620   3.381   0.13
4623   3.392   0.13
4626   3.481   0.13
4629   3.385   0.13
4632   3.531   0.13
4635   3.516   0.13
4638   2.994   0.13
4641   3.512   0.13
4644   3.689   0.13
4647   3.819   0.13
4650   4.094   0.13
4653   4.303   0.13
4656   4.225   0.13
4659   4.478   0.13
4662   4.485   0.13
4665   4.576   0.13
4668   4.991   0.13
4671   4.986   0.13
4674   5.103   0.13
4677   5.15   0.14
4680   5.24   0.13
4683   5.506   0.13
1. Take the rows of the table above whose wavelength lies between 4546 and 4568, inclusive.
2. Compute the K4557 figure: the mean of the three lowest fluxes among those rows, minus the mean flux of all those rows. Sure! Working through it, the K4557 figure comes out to -0.06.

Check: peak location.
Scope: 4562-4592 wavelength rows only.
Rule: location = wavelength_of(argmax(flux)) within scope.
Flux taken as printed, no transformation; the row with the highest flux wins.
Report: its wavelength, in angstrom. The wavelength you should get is 4581 angstrom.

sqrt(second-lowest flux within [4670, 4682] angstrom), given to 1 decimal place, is 2.3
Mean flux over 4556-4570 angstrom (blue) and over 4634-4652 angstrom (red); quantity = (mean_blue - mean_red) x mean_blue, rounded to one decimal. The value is -2.7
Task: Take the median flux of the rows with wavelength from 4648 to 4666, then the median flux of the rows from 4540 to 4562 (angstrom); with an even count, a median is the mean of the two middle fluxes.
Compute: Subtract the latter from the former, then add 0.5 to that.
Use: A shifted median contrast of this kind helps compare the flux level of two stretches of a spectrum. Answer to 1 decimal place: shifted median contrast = 2.3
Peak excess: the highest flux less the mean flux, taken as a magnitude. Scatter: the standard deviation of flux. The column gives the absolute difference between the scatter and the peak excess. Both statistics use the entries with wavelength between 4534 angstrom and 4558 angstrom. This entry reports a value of 0.00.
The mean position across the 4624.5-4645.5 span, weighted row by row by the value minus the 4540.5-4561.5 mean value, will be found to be 4635.2 angstrom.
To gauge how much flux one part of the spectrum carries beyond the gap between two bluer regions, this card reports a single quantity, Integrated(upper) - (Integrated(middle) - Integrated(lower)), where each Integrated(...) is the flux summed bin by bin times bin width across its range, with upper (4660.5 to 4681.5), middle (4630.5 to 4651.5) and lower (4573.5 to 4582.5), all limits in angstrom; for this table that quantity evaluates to 53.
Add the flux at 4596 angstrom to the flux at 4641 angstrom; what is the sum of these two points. 6.3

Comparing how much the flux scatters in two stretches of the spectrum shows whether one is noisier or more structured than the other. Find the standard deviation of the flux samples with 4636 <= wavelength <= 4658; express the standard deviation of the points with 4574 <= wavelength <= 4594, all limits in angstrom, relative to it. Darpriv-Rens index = 0.36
